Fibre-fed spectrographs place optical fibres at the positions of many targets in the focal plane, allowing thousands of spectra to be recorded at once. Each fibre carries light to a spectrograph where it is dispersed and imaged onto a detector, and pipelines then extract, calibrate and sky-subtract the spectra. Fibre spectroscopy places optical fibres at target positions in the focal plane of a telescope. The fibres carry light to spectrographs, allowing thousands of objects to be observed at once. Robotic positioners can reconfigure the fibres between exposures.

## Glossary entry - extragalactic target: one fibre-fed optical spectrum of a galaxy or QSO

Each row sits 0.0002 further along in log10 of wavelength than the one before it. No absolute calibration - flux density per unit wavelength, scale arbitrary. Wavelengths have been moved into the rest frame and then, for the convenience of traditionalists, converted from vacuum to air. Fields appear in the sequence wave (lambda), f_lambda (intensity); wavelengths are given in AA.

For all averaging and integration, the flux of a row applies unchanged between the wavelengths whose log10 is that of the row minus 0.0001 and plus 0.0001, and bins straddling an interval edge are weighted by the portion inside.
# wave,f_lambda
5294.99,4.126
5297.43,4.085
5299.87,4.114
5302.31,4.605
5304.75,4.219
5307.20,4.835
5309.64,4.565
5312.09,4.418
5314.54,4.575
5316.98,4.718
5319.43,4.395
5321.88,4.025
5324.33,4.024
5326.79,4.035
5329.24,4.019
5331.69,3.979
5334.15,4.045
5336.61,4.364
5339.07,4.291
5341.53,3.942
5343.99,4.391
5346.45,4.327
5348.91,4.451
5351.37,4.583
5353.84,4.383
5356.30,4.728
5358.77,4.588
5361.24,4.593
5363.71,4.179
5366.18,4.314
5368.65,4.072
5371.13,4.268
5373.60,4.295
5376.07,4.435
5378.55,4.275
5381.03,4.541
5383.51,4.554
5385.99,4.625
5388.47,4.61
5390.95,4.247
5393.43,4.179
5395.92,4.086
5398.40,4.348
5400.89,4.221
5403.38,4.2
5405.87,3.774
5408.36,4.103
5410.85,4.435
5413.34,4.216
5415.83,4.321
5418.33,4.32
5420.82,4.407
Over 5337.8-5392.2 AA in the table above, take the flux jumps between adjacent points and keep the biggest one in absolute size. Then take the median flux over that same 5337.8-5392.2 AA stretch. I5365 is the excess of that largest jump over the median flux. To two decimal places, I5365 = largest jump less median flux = -3.94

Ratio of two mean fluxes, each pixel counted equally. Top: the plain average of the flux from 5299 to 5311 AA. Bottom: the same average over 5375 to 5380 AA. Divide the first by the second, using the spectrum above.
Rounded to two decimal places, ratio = 1.03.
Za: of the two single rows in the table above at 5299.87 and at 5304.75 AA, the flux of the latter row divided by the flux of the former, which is 1.026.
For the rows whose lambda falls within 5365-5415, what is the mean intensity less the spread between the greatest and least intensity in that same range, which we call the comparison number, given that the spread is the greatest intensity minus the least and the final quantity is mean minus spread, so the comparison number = 3.44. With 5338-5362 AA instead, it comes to 3.64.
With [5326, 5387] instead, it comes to 3.55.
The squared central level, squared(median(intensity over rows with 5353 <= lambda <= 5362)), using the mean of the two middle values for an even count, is 21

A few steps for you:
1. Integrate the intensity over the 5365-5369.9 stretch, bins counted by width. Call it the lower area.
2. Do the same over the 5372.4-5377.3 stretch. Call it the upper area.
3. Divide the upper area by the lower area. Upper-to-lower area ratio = 1.04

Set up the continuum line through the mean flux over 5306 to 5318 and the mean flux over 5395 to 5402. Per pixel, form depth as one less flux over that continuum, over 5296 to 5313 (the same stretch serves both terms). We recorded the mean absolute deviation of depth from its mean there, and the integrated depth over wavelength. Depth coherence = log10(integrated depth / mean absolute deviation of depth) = 1.2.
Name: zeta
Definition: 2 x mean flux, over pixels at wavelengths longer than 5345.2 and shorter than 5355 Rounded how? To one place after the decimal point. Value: 8.9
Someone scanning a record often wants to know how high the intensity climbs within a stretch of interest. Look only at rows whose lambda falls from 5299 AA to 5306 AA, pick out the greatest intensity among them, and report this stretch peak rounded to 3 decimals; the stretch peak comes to 4.605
